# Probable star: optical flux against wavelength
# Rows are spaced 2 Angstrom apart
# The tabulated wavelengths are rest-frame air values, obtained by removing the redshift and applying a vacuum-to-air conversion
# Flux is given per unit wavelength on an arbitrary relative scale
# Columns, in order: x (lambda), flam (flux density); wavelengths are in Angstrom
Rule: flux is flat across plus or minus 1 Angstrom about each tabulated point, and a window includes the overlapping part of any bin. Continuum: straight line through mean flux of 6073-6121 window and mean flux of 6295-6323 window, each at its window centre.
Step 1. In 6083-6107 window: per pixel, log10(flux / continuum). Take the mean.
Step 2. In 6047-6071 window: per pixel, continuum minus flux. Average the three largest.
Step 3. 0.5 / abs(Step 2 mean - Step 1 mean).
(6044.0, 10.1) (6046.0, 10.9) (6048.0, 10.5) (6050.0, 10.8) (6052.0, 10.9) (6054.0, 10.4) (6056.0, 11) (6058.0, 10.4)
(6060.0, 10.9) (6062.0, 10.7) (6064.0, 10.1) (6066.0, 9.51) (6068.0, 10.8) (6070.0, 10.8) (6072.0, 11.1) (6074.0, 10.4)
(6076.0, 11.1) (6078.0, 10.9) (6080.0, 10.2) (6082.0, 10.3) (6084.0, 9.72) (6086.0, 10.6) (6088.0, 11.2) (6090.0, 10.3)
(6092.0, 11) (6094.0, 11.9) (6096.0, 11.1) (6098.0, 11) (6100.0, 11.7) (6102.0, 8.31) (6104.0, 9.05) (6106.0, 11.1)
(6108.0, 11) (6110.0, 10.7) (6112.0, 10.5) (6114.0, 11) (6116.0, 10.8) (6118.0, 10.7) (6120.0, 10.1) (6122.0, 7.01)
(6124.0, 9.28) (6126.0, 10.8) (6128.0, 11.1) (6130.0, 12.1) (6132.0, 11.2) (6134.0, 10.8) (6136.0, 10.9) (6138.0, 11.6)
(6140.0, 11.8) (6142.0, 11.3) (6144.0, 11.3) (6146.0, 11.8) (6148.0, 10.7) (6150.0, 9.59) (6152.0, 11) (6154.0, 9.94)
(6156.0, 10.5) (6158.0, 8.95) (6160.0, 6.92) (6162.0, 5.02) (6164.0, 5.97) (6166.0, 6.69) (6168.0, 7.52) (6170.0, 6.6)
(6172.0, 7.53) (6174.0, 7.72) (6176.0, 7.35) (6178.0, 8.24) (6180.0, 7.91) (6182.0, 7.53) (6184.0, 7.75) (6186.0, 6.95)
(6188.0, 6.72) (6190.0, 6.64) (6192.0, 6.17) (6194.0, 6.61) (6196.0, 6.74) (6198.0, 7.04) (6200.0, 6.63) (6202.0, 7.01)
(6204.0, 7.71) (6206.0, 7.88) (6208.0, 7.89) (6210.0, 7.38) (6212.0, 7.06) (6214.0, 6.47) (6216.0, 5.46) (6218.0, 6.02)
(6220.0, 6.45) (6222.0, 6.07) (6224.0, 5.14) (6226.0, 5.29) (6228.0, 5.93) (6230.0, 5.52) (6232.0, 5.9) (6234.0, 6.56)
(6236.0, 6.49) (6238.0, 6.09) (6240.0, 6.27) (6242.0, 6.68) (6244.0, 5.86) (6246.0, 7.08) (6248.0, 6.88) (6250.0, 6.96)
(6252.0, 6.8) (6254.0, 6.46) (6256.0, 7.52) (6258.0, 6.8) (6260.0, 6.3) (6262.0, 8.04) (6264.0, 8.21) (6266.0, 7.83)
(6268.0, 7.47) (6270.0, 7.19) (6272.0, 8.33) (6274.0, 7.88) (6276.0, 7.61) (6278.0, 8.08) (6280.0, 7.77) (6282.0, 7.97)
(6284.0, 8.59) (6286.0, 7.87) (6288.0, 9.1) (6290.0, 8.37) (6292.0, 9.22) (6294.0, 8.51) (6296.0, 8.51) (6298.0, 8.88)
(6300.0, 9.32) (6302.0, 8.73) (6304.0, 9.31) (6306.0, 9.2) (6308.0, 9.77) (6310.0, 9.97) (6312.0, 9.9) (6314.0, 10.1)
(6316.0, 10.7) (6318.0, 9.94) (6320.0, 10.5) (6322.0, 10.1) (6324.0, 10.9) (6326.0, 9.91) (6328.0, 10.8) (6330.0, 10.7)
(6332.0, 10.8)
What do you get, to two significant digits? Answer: 0.64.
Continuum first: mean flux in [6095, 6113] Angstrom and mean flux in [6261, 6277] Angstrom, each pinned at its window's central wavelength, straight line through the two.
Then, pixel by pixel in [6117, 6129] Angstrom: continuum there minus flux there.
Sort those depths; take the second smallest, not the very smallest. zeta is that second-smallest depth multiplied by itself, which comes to 0.4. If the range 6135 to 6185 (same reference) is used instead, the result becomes 3.6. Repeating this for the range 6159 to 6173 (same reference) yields 3.8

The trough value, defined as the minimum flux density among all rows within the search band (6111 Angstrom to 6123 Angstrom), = 7.01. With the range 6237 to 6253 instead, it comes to 5.86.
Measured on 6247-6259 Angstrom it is 6.46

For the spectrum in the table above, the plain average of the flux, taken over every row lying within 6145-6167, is 8.8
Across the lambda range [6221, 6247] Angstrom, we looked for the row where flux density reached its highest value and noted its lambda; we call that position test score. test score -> 6246.0 Angstrom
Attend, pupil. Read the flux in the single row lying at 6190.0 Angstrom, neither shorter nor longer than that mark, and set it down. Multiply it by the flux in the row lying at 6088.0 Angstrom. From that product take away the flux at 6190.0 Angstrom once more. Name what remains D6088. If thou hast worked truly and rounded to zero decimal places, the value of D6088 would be 68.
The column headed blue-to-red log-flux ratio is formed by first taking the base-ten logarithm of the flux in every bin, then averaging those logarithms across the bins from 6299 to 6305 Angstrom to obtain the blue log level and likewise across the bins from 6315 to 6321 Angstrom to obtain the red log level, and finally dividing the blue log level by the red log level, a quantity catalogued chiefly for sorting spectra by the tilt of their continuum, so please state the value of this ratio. 0.94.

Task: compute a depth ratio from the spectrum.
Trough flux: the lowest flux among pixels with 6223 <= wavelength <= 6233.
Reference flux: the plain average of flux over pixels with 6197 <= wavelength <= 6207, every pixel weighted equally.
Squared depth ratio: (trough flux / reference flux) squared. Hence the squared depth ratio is 0.50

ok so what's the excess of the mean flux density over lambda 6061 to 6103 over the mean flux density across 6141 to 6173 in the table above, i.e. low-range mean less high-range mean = 1.8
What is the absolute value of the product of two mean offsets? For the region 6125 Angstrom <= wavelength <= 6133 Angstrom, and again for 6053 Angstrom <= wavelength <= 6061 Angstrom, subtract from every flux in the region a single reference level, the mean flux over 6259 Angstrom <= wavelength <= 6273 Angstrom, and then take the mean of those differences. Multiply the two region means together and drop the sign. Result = 11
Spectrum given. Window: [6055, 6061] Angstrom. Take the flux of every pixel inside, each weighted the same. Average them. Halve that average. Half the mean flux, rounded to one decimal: 5.4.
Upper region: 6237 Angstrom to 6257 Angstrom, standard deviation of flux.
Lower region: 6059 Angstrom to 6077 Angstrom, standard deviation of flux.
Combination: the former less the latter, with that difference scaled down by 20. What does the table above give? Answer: -0.001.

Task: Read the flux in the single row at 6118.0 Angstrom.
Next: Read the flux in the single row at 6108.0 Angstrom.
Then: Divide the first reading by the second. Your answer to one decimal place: 1.0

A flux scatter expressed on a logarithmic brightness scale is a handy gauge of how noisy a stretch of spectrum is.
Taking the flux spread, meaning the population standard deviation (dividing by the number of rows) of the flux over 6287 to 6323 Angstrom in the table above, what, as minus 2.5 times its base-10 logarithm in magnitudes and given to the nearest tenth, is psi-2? 0.4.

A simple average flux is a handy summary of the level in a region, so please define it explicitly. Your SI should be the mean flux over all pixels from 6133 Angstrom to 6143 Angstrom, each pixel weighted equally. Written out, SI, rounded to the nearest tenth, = 11.3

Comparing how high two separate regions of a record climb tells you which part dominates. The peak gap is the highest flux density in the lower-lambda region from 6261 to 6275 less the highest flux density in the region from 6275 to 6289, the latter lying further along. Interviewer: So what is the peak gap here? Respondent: -1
